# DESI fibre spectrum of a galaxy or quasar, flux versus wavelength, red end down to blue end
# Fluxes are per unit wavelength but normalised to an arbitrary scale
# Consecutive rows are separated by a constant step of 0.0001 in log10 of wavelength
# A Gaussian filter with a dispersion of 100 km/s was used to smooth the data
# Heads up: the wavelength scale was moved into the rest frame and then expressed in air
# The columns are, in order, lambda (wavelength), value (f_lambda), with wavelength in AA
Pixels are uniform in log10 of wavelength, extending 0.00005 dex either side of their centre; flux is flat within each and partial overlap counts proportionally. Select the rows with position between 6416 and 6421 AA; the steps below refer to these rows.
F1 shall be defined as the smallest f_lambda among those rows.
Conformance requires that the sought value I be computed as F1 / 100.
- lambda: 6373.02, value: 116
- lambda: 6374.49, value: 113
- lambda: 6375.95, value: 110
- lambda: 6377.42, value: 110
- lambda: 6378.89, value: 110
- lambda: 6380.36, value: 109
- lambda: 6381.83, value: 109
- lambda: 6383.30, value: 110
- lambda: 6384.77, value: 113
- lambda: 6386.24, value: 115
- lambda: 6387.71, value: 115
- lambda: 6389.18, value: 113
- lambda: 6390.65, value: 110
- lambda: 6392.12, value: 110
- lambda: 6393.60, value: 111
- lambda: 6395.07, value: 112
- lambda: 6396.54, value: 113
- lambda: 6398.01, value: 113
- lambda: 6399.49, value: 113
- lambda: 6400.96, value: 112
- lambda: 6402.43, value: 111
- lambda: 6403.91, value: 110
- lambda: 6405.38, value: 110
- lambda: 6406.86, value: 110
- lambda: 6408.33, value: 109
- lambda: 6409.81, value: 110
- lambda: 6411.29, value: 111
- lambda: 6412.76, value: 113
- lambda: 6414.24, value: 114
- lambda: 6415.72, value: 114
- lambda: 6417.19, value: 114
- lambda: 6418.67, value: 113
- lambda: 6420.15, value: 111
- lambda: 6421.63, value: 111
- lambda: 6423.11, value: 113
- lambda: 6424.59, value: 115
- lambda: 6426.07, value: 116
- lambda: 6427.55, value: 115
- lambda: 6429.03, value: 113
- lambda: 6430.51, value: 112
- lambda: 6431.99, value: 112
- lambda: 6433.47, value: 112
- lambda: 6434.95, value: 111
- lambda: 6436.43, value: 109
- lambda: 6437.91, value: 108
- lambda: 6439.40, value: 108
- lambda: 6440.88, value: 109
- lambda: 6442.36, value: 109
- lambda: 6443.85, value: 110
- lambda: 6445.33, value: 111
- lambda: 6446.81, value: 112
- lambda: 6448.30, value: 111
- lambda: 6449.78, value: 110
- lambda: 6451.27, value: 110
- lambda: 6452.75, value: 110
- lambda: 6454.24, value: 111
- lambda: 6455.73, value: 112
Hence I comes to 1.110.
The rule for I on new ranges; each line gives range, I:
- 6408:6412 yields 1.090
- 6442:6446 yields 1.090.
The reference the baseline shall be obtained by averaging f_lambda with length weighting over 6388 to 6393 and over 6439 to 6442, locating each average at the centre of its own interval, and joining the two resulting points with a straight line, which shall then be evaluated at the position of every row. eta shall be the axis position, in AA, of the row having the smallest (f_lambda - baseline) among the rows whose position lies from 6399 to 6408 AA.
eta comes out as 6403.91 AA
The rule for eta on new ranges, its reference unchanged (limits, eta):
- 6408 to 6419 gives 6408.33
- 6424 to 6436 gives 6434.95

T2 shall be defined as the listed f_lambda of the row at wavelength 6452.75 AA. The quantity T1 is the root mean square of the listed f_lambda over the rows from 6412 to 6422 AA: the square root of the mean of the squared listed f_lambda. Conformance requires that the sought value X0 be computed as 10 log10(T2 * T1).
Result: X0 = 40.9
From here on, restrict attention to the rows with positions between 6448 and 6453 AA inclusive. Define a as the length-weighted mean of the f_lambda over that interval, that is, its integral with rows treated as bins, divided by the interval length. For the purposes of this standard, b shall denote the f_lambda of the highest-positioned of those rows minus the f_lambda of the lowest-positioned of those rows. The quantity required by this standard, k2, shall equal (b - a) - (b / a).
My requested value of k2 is -111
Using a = 110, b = -1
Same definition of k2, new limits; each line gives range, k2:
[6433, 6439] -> -114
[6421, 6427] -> -109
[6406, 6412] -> -109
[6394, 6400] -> -112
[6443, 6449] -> -110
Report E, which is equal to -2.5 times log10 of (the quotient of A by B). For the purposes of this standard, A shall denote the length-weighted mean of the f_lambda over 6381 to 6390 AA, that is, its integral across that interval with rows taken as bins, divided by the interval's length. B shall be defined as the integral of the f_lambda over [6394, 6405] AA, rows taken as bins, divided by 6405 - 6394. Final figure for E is -0.005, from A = 112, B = 112.0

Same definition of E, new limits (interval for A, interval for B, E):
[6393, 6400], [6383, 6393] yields -0.001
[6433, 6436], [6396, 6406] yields 0.004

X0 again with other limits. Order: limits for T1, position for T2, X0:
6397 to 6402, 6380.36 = 40.9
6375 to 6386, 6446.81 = 40.9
